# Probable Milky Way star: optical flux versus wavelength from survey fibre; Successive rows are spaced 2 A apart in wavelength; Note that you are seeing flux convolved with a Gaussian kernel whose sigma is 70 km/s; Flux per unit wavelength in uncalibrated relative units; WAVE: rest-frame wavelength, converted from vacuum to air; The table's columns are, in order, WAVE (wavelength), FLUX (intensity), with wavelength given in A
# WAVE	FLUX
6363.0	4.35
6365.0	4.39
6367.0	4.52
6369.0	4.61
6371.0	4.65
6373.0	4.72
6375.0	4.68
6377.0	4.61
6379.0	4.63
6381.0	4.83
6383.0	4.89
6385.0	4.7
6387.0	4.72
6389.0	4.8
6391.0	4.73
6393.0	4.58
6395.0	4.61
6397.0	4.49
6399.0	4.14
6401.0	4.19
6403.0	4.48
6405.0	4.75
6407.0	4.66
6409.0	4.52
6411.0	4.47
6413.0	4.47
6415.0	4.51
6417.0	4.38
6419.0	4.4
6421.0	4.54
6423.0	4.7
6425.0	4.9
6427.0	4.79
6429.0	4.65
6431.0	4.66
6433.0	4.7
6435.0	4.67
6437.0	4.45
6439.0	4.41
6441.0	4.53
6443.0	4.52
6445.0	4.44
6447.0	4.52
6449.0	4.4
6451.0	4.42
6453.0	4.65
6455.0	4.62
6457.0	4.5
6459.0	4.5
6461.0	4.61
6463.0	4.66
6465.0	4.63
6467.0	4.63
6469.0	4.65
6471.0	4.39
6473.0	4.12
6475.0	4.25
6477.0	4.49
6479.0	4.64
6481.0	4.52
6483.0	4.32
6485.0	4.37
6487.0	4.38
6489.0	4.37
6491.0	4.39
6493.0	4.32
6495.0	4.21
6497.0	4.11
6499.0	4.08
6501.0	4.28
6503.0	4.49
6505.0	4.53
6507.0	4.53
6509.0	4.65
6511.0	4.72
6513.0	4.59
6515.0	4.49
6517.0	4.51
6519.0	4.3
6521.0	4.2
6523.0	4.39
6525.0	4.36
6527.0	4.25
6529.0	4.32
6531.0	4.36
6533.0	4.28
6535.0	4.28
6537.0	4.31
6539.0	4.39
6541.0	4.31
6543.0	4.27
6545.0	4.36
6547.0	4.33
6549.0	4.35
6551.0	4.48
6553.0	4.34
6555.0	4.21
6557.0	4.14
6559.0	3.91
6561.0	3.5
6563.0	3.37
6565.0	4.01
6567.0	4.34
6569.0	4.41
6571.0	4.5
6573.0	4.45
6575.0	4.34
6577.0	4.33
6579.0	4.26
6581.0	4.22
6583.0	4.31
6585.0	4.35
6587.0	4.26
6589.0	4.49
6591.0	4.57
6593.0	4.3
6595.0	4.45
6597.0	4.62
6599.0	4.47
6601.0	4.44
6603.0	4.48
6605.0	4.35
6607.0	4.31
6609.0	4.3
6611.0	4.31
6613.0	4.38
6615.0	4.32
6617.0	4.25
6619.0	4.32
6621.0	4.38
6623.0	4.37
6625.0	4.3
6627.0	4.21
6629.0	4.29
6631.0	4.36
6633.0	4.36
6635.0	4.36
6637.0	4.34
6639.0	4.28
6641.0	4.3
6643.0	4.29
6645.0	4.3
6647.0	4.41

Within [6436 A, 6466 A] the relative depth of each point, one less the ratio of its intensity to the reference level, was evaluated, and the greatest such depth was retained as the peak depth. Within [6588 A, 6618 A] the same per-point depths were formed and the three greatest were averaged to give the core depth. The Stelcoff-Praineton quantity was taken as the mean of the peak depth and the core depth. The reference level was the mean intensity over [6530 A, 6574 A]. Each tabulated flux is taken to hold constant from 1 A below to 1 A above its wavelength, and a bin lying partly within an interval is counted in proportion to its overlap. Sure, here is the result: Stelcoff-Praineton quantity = -0.028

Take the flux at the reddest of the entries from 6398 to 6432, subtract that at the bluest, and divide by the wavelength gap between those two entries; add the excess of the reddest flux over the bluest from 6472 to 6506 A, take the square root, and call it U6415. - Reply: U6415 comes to 0.65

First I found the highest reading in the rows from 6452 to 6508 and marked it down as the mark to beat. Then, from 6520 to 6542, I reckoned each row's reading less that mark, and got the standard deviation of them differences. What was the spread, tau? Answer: 0.06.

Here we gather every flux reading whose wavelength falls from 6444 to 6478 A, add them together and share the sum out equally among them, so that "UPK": 4.50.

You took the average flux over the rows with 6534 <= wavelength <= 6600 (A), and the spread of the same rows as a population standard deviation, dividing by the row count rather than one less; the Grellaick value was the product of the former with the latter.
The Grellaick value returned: 1.1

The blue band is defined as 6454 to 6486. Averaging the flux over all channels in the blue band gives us 4.49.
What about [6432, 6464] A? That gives 4.54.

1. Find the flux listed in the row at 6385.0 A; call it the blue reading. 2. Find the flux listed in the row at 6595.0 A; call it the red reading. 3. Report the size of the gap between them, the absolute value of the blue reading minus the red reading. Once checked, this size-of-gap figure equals 0.25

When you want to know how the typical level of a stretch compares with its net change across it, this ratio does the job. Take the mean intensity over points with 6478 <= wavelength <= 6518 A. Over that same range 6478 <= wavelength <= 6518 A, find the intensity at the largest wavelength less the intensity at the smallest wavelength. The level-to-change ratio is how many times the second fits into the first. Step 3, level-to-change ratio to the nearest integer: -34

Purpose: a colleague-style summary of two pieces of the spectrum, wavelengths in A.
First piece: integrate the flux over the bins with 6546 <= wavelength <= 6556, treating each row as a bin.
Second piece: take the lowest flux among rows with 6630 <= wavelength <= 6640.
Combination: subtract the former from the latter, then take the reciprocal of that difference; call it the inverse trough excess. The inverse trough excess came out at -0.0255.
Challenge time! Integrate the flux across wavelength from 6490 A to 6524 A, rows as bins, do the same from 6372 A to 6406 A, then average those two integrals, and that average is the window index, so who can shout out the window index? 153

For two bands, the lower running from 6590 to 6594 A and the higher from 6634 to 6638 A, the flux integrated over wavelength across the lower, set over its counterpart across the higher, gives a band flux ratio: 1.0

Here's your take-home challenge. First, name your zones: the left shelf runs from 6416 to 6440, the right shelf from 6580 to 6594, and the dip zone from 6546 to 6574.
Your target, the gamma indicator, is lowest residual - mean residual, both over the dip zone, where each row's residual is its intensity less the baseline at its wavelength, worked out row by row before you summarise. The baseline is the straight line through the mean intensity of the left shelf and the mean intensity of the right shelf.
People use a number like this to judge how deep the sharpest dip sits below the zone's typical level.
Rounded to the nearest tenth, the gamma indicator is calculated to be -0.8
